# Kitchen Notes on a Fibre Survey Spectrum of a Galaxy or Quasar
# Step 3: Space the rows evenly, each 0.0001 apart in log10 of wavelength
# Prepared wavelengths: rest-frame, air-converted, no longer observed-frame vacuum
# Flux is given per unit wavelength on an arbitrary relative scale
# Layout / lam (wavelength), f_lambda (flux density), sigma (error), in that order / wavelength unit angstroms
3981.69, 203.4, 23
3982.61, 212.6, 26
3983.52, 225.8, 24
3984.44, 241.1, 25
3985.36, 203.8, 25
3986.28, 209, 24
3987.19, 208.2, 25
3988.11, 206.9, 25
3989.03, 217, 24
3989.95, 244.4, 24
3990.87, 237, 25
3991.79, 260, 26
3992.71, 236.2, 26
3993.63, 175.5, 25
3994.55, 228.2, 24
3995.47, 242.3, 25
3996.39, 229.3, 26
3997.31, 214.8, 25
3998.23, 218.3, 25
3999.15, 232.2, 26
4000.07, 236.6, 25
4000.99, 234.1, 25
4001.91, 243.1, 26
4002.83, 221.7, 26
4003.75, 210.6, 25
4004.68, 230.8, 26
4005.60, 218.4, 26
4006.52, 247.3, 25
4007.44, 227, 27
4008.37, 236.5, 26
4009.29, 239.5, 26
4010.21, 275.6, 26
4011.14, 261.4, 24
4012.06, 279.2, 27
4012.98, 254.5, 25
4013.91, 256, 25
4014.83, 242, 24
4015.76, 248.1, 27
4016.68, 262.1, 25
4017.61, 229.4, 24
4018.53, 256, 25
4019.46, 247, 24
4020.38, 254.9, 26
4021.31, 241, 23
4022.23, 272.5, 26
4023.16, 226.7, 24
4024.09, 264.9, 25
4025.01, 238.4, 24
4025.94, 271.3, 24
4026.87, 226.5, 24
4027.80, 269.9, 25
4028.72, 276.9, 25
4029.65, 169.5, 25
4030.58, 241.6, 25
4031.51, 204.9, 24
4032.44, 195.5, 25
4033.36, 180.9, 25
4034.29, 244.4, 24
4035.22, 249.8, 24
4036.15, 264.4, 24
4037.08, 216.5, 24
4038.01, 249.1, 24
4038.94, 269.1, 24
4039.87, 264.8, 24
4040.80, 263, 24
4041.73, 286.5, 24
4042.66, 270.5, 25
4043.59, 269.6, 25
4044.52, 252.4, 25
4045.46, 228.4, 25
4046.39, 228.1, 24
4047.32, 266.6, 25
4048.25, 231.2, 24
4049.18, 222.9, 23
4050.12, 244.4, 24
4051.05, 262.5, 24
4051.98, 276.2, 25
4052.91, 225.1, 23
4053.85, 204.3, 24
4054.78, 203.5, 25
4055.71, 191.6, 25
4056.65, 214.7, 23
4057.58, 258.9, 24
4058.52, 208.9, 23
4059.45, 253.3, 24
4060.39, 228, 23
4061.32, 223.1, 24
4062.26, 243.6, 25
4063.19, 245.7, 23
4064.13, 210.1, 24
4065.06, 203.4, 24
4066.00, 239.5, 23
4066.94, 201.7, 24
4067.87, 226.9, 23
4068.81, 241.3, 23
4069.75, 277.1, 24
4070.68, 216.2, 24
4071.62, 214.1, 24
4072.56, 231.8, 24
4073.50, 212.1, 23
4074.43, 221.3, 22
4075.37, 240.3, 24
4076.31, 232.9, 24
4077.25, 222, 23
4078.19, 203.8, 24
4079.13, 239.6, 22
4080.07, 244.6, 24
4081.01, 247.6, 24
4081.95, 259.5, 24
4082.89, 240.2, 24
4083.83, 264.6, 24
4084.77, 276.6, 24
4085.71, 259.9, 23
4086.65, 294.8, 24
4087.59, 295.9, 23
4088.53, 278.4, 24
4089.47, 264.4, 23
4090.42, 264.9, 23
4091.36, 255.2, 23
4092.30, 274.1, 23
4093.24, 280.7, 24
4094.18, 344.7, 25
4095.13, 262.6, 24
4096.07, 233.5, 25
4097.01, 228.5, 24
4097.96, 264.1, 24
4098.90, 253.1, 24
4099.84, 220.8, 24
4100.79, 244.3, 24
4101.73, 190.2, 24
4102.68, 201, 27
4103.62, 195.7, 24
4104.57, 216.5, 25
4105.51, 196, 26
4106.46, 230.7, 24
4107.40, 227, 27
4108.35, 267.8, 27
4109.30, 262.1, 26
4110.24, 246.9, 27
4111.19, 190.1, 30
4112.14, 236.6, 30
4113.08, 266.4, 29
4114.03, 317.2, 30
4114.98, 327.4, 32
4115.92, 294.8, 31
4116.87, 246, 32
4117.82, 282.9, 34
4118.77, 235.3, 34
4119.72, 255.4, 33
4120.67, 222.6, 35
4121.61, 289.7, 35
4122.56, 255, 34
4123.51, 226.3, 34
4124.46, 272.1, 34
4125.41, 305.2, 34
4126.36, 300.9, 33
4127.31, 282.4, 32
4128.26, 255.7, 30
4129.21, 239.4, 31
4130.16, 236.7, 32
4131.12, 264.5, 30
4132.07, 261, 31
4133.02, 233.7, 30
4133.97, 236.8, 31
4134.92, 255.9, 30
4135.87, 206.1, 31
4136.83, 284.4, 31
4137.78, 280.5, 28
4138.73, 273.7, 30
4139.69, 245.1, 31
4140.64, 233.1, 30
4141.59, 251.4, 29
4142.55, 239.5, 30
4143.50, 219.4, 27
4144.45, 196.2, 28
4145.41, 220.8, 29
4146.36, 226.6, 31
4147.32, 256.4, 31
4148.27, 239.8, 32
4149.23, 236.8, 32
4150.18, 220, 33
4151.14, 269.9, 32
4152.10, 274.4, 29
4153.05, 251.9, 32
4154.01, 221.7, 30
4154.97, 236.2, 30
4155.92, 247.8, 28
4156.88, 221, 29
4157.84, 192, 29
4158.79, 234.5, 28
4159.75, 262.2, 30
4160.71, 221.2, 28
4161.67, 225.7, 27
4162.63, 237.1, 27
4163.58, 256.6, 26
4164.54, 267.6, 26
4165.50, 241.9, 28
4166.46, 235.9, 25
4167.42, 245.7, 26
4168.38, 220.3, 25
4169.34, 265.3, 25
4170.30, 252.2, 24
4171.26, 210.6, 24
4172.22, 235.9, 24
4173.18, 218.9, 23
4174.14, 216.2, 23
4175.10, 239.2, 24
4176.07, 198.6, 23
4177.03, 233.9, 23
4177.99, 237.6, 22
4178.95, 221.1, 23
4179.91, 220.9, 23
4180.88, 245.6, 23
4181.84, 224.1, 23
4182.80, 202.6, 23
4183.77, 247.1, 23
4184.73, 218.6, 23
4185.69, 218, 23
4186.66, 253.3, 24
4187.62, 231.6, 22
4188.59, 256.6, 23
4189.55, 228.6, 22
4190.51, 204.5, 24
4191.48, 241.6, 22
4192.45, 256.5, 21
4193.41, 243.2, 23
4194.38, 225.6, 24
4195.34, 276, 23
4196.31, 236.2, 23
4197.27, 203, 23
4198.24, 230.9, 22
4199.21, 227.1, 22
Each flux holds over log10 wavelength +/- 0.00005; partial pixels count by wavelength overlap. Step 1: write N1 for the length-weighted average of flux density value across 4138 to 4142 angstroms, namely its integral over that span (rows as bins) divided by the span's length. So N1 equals 253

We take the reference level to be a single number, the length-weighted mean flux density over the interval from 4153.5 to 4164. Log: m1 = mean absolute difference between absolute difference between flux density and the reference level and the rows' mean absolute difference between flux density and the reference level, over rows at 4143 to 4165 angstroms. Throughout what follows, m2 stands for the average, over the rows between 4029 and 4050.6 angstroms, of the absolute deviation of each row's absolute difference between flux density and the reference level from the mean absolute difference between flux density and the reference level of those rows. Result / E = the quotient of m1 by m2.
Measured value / 0.8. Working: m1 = 11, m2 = 14.2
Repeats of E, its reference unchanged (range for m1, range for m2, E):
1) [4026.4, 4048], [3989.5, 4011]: 1.4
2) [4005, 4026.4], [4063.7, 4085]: 1.1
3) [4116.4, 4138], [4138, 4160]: 1.6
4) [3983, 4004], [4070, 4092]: 0.7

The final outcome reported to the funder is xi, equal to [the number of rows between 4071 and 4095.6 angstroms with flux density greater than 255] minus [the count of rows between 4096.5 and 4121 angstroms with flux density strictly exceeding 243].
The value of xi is 1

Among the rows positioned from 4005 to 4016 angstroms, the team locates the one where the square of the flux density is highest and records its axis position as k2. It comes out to 4012.06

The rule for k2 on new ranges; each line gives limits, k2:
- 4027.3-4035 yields 4028.72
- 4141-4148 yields 4147.32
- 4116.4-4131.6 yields 4125.41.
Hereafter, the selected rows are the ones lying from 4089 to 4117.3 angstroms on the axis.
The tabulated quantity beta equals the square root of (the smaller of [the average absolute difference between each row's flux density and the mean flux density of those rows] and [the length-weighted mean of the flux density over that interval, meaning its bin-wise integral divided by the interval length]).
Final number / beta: 5.5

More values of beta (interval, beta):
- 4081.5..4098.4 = 4.2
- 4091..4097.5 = 5.2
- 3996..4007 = 3.1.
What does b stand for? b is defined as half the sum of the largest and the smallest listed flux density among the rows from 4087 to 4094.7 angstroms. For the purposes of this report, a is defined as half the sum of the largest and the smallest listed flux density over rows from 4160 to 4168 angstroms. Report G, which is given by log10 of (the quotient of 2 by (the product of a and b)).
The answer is -4.564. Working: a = 244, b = 300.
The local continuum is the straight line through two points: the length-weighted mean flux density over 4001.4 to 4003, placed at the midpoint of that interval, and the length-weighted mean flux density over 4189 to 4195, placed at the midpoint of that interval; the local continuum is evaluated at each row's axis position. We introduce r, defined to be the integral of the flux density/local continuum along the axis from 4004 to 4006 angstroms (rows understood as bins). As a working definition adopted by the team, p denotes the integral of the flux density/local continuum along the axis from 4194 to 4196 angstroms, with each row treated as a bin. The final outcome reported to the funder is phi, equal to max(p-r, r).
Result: 1.90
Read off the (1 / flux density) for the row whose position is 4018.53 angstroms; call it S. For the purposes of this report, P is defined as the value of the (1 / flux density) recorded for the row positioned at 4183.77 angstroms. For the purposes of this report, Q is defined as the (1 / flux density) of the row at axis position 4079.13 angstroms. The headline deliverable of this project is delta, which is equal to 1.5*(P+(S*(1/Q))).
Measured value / 1.41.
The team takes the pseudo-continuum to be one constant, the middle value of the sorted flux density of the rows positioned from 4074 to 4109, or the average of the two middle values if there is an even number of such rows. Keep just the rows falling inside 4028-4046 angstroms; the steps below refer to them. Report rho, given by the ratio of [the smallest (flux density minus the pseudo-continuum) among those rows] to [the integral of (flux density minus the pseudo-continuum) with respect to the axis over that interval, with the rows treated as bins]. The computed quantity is 1.9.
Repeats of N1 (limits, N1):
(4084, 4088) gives 281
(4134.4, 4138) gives 255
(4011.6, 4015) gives 260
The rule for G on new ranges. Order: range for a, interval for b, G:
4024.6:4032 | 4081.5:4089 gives -4.476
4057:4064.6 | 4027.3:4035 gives -4.417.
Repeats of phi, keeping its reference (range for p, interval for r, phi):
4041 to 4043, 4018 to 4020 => 2.14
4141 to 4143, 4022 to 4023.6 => 1.68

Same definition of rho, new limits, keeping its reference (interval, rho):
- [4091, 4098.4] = -0.1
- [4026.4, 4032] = 1.0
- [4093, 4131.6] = -0.2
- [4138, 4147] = 0.6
